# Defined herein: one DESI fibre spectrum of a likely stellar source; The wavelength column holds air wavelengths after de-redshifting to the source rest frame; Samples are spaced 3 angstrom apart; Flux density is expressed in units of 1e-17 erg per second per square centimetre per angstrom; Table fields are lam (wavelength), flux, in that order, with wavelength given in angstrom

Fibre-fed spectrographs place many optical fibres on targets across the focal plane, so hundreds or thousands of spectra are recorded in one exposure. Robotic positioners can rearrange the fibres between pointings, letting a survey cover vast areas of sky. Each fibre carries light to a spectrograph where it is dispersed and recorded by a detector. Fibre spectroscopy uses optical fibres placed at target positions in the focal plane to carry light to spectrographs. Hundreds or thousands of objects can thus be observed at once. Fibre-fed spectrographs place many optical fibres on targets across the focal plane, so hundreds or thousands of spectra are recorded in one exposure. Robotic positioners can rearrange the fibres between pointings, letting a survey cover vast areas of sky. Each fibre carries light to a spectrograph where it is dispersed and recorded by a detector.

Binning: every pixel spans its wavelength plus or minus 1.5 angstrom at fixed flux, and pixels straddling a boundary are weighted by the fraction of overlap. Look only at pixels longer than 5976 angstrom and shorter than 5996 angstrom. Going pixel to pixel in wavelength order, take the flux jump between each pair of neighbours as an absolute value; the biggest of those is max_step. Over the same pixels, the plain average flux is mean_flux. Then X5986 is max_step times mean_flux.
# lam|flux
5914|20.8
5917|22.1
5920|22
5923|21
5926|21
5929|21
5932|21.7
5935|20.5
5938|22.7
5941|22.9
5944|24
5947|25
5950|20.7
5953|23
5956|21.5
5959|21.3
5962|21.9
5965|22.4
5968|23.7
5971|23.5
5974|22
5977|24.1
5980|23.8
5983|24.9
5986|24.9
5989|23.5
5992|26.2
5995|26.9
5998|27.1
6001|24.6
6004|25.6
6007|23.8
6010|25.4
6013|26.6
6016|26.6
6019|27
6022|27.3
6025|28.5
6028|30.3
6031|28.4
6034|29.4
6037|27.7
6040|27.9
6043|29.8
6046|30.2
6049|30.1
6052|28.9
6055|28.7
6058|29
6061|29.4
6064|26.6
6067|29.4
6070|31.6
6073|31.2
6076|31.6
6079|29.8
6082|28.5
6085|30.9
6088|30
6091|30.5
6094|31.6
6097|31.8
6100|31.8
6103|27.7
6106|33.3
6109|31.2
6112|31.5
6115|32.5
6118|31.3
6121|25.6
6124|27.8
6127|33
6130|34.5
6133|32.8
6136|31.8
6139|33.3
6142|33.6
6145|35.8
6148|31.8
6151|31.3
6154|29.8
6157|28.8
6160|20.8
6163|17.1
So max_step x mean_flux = 67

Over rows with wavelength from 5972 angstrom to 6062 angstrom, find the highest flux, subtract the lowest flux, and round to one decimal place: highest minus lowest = 8.3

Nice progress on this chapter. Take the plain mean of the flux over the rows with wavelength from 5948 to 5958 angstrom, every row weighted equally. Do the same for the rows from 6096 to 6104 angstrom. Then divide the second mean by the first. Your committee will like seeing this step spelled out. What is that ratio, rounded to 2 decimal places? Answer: 1.40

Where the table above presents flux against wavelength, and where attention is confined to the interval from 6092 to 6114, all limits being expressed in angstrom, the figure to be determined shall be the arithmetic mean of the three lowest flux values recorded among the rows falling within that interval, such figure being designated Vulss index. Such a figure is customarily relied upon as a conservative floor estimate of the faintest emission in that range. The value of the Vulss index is 30.1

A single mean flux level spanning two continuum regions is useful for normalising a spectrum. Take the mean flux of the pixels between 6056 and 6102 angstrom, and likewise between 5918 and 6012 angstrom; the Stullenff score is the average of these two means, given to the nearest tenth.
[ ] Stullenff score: 26.8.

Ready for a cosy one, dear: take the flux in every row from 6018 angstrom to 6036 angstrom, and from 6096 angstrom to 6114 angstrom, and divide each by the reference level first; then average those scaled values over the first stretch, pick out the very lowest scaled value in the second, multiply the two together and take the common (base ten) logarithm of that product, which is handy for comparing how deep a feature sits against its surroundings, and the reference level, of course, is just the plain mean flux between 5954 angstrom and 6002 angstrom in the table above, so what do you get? 0.14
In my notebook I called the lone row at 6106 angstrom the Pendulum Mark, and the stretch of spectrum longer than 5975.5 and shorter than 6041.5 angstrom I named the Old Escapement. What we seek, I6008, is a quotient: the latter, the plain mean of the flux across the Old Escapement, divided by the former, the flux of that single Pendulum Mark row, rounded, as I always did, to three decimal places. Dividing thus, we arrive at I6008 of 0.792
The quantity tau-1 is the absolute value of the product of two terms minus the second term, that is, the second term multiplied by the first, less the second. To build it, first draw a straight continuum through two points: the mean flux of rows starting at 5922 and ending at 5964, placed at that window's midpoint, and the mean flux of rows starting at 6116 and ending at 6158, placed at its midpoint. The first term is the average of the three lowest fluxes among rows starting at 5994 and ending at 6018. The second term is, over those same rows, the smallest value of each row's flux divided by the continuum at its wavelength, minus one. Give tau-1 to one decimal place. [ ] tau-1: 1.3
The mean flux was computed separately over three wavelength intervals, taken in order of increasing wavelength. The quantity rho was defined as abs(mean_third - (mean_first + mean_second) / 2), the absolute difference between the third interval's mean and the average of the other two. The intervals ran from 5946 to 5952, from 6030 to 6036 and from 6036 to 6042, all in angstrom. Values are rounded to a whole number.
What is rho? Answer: 2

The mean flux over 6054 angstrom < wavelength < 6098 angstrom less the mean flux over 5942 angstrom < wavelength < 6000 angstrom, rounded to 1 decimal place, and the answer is 6.3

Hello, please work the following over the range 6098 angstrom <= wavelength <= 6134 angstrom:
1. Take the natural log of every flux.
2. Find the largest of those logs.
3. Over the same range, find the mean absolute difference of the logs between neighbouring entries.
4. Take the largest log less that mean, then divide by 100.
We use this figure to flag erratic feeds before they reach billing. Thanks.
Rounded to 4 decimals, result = 0.0345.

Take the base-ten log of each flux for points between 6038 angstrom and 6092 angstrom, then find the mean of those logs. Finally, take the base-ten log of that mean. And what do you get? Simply 0.168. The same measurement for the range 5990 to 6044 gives 0.156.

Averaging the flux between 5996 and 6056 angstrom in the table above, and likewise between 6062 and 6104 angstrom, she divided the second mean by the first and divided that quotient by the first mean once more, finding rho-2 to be 0.039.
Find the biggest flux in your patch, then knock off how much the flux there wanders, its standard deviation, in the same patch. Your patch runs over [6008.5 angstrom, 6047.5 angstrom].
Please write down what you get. 28.8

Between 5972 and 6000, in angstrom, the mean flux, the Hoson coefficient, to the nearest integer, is 25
